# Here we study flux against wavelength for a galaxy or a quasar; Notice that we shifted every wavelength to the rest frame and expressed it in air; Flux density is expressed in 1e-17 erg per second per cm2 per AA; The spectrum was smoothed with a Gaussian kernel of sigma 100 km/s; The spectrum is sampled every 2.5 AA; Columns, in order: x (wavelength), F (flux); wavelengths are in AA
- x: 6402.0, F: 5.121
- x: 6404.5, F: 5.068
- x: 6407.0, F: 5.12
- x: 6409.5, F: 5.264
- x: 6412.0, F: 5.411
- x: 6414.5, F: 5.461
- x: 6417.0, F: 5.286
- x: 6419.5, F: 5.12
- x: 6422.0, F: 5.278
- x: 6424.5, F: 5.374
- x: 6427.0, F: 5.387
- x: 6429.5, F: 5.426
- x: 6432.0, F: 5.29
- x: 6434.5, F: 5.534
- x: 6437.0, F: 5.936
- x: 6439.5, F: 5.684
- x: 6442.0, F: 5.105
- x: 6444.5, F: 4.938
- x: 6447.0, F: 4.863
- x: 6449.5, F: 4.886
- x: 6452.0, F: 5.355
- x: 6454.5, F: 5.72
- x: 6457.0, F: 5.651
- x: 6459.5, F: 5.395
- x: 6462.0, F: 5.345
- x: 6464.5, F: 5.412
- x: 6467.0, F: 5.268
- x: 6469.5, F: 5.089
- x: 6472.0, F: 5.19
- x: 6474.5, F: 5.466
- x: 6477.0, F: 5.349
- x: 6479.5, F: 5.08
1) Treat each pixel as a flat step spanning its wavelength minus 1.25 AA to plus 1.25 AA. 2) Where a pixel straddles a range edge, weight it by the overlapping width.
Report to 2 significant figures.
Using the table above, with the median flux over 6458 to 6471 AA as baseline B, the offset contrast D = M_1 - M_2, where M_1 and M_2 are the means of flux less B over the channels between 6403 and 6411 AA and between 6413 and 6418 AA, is -0.22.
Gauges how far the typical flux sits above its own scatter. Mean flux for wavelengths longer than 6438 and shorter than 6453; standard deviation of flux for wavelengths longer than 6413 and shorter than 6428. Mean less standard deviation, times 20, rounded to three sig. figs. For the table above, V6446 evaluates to 101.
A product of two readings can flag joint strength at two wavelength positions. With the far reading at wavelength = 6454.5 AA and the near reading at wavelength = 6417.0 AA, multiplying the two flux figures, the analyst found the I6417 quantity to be 30.2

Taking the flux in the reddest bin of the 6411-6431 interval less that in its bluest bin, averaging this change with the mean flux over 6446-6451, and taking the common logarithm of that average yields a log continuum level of 0.39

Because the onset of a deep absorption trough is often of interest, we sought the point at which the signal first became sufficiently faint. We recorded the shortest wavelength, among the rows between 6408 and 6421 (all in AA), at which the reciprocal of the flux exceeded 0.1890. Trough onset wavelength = 6409.5 AA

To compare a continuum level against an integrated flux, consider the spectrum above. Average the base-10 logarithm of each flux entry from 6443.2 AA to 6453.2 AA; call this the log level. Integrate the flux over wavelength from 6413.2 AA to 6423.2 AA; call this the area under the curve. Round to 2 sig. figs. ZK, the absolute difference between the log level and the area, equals 52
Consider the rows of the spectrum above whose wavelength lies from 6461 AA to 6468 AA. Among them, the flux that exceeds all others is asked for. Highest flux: 5.412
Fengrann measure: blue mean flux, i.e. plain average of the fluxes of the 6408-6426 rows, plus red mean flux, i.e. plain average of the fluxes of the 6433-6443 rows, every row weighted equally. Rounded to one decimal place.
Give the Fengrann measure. 10.9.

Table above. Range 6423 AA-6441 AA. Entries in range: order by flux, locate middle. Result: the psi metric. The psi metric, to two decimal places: 5.43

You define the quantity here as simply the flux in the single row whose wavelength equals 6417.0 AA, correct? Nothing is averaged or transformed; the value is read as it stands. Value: 5.286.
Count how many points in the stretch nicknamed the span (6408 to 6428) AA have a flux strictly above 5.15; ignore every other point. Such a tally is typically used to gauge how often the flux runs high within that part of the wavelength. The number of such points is 7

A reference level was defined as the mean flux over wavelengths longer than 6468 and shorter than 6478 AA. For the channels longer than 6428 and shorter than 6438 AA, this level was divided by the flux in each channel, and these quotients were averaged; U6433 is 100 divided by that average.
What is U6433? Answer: 105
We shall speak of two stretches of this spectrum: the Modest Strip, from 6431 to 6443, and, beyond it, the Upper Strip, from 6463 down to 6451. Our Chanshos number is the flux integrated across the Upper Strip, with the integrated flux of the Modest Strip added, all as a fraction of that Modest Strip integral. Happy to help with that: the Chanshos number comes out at 2.00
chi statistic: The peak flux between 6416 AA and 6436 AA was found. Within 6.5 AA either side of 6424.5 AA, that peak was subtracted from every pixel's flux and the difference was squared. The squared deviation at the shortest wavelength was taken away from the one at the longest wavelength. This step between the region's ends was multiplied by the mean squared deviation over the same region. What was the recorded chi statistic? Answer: -0.009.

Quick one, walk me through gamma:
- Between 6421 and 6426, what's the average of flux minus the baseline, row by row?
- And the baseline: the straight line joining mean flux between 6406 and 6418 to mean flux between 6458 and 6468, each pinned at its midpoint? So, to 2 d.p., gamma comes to 0.01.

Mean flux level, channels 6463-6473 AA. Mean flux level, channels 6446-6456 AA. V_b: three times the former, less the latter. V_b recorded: 10.5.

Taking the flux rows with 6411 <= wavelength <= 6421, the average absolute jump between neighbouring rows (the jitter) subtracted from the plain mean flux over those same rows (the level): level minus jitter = 5.19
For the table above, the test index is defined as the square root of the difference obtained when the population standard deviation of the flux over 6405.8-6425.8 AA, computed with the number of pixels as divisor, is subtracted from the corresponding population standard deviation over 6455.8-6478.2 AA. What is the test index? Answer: 0.19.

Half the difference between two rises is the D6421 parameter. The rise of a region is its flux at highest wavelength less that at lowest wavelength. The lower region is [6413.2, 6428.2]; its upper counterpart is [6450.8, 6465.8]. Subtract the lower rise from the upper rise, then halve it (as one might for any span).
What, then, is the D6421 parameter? 0.07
